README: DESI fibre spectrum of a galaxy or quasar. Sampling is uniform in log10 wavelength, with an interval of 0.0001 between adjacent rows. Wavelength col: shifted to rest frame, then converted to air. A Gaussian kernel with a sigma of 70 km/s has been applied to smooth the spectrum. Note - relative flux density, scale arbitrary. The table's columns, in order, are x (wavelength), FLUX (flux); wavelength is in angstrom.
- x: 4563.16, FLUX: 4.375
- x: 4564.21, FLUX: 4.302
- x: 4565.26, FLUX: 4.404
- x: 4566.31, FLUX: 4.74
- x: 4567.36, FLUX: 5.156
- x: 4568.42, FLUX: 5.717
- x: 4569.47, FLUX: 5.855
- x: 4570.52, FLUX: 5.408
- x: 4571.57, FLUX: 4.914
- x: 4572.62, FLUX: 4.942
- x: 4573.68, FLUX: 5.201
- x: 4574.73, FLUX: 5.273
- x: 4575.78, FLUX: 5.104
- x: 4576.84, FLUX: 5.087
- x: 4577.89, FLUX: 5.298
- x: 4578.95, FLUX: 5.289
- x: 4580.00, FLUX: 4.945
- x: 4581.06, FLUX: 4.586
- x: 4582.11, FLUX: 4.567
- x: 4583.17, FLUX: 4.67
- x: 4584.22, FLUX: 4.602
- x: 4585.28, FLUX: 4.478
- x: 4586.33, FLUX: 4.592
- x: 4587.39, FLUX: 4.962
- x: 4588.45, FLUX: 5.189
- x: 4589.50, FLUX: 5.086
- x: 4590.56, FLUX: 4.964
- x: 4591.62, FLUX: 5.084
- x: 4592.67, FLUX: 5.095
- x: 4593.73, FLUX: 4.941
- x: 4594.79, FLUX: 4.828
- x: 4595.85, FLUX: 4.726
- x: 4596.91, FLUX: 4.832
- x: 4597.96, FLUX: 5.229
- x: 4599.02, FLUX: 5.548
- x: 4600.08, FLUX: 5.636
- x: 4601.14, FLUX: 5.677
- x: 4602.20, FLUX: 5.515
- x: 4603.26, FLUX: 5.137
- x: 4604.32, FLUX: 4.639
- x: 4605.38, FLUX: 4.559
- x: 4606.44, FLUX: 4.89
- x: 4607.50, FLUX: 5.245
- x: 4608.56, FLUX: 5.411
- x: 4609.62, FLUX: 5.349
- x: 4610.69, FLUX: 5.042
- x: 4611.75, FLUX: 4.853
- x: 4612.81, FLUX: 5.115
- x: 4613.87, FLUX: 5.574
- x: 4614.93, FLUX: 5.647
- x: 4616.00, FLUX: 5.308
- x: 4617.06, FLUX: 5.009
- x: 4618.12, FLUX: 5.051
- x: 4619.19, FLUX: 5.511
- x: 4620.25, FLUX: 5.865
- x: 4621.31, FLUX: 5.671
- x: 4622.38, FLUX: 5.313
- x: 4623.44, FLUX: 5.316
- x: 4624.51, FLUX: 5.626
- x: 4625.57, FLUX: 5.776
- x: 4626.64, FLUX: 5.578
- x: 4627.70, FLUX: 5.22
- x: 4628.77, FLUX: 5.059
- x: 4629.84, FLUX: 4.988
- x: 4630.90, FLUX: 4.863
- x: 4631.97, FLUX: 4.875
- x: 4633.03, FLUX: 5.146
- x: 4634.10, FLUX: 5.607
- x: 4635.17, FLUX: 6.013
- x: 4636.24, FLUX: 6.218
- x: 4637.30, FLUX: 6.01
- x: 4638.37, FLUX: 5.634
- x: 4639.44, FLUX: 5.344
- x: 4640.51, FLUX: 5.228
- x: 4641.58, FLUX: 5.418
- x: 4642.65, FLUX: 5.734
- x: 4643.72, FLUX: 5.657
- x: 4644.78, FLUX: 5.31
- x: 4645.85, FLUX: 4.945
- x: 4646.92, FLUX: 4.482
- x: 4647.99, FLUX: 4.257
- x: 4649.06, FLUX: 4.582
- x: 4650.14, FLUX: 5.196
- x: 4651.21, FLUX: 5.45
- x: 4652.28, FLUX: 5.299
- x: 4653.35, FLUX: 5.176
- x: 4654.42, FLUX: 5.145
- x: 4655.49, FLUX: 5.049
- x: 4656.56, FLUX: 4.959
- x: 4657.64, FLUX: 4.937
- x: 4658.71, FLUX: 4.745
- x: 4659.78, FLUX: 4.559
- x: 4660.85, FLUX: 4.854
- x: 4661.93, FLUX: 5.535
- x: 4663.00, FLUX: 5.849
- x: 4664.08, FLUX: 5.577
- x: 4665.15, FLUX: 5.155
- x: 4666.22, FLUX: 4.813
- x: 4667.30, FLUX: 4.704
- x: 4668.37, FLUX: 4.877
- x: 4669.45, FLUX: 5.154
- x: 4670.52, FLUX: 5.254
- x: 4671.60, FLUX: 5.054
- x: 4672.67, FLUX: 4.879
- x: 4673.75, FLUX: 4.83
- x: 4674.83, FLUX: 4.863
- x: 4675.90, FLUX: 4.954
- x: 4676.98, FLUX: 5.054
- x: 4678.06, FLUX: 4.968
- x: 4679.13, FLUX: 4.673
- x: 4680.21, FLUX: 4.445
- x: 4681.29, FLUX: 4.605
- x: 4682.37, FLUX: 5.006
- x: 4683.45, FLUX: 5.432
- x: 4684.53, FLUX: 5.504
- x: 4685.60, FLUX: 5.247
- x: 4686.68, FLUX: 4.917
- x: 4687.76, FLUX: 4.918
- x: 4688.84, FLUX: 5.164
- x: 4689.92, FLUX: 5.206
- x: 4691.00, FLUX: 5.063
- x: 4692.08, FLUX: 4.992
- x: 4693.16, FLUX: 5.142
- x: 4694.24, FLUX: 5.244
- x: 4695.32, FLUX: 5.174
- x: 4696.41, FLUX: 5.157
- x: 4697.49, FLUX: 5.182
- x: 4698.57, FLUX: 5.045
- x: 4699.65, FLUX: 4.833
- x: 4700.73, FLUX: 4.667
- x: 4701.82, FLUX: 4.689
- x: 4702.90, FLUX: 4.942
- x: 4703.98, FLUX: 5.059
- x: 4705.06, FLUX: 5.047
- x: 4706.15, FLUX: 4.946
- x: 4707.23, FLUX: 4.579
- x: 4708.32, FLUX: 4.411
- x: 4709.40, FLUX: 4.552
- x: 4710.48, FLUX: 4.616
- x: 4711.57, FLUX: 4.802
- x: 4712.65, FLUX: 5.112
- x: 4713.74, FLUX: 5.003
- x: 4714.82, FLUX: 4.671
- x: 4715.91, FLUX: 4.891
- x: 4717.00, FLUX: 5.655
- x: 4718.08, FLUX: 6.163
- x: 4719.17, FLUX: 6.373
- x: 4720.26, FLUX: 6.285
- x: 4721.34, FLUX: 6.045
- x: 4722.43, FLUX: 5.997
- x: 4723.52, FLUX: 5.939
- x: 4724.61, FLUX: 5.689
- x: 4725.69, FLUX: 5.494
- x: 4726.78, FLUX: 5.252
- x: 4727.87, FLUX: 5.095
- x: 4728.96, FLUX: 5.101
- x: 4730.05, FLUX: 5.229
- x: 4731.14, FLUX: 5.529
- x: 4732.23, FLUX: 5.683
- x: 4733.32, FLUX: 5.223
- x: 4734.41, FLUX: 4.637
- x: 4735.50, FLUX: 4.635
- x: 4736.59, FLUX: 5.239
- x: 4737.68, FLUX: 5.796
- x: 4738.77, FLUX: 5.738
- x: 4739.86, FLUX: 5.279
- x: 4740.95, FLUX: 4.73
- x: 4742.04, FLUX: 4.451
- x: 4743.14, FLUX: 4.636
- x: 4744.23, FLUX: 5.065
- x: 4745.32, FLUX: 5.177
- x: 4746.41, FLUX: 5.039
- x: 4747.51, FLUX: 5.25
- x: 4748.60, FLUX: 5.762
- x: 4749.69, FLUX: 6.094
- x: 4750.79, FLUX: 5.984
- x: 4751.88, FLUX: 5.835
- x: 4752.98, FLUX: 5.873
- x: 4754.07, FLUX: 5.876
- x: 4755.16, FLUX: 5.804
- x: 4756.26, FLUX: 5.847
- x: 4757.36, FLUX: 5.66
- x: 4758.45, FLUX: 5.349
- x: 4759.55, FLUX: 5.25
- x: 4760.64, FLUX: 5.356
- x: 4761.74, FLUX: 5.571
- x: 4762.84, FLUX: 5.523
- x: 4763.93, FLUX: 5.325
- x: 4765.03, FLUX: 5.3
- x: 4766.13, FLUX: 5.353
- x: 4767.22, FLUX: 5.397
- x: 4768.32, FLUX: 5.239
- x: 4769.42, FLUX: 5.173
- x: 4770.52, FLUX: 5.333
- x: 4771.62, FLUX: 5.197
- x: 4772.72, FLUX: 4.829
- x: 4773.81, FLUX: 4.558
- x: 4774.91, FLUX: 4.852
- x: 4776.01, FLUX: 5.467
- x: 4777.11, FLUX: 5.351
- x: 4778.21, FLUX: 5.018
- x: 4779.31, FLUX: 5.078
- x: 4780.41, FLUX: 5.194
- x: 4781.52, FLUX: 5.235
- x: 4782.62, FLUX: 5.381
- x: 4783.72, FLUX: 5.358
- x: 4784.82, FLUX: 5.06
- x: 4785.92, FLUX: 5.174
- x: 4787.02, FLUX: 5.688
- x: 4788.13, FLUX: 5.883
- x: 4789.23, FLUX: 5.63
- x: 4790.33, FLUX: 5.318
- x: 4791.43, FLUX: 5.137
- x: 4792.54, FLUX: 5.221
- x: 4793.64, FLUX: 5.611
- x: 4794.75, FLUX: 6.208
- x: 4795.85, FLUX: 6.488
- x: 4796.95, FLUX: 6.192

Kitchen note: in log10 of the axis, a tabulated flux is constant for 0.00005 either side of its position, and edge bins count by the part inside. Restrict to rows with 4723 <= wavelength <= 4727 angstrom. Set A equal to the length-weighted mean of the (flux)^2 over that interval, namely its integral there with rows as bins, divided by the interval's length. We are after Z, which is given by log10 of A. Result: 1.50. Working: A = 31.7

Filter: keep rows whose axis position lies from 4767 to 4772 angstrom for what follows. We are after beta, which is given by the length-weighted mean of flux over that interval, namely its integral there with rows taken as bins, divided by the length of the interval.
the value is 5.3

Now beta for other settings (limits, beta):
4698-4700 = 5.0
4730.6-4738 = 5.2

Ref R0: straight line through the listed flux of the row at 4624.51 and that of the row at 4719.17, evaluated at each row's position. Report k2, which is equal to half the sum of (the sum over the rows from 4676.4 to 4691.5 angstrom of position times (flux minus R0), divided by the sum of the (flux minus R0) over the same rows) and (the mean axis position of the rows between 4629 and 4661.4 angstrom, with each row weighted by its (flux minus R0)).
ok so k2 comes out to 4666.6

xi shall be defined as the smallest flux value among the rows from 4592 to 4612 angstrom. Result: 4.559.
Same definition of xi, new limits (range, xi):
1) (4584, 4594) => 4.478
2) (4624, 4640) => 4.863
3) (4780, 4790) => 5.06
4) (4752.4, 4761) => 5.25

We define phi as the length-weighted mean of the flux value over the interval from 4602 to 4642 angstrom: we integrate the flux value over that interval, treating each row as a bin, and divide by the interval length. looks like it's 5.3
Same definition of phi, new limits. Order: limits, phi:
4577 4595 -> 4.9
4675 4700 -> 5.0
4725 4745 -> 5.2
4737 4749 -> 5.2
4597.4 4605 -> 5.3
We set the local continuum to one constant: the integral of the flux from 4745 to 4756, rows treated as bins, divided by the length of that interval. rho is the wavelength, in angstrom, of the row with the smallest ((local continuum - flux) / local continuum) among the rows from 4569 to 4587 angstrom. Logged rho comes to 4569.47 angstrom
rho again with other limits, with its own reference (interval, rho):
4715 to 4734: 4719.17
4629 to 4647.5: 4636.24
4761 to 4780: 4761.74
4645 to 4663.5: 4663.00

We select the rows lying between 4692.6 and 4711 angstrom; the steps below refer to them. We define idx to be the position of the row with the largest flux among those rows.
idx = 4694.24 angstrom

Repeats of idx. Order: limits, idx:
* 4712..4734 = 4719.17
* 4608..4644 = 4636.24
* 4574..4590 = 4577.89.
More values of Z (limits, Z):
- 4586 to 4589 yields 1.39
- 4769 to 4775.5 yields 1.40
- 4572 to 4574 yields 1.41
